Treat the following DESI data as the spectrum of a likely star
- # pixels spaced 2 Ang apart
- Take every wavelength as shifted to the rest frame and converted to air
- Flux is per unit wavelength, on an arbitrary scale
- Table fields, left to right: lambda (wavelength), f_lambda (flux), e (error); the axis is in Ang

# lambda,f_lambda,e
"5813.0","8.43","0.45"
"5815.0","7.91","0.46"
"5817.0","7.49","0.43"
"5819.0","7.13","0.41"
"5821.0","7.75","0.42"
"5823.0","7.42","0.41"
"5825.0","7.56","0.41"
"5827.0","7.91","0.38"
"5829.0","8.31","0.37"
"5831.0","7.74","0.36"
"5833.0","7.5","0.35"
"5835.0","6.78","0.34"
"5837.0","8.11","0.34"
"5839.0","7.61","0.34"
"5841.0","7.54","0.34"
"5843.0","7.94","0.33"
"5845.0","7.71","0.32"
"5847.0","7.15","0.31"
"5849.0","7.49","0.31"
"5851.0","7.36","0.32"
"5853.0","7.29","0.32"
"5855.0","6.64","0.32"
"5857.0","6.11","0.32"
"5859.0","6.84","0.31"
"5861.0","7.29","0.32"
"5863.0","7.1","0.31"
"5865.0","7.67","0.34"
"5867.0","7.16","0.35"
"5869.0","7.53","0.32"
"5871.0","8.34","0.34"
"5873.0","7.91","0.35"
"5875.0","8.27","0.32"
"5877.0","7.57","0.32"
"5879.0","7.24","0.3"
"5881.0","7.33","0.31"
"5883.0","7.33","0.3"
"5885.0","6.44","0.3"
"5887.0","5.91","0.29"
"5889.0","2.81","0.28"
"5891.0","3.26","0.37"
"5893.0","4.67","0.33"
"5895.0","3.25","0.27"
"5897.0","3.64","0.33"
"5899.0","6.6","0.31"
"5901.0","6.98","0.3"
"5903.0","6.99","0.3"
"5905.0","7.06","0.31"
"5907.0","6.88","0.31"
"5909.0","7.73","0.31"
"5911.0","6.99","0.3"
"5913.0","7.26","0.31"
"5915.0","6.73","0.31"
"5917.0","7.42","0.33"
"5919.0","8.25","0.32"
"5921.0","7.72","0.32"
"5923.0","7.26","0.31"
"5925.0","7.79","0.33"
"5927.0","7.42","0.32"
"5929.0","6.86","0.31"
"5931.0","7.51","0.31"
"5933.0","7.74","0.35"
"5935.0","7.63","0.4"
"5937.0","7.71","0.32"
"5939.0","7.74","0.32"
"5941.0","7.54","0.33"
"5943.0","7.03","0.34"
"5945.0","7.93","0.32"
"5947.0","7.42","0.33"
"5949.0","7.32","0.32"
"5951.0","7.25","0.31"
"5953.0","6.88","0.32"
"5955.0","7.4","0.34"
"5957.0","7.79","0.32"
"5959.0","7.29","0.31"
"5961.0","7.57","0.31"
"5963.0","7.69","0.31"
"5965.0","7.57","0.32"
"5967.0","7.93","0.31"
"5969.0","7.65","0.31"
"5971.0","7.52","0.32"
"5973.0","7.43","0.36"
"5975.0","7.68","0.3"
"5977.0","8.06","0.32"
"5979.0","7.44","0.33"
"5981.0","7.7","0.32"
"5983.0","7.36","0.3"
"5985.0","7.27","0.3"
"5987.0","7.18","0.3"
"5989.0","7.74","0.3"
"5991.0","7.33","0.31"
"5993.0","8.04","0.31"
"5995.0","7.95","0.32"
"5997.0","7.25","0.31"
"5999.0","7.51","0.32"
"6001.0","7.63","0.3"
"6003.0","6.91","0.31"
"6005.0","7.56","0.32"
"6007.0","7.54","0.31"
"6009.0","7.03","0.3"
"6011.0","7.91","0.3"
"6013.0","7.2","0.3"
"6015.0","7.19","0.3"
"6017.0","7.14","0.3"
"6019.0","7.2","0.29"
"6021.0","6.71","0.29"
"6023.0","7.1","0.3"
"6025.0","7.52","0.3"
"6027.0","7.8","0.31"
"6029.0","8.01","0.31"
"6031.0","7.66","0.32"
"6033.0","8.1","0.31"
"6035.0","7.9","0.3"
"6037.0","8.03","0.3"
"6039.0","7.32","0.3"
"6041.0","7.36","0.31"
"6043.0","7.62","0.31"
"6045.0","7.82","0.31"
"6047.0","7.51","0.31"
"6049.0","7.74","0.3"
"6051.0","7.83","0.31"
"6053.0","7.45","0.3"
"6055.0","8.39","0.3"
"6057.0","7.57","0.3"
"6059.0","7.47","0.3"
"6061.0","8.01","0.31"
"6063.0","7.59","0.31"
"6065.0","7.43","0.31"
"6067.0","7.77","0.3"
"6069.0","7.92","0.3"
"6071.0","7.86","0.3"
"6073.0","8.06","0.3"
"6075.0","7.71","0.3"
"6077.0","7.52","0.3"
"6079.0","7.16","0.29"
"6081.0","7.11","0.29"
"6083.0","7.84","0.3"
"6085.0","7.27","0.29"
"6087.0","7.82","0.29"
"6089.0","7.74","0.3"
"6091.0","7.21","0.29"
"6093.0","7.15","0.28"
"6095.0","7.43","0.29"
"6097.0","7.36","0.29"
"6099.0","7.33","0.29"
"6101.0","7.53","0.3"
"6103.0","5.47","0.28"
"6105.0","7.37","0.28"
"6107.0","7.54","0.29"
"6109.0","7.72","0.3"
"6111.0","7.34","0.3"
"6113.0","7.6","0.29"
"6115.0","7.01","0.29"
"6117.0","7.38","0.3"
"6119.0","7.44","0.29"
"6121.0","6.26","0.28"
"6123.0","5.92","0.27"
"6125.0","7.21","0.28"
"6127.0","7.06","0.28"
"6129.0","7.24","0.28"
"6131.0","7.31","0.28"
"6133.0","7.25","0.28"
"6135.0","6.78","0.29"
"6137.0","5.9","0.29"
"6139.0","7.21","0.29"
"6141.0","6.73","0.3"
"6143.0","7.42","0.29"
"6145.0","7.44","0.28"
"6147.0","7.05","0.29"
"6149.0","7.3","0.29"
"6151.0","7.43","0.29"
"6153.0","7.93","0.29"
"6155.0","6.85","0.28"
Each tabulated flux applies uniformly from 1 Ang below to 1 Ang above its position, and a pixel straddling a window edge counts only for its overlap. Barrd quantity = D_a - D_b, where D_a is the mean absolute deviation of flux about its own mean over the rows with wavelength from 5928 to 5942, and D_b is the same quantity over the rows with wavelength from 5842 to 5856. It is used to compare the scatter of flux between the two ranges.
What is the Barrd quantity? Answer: -0.10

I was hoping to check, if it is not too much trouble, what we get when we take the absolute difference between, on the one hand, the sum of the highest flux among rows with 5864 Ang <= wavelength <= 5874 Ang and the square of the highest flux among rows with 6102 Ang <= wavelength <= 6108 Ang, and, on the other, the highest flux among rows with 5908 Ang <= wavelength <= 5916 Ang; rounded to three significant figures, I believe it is 57.5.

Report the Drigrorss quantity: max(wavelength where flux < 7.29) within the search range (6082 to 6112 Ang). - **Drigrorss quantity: 6103.0 Ang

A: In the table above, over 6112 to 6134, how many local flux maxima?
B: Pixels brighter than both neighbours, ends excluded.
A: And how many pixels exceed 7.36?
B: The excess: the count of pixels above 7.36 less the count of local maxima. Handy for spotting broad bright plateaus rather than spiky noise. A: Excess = 0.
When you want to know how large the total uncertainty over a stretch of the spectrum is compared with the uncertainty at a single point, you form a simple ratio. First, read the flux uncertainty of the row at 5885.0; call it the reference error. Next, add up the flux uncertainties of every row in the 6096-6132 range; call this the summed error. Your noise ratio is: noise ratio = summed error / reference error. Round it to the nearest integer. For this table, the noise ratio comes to 17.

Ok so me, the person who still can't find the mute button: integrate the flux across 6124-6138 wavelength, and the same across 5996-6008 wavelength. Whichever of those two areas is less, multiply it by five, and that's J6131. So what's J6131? 444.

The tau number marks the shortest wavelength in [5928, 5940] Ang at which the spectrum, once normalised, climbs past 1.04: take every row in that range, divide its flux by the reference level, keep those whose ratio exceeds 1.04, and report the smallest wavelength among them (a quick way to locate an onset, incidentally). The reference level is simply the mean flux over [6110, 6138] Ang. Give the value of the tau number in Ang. 5931.0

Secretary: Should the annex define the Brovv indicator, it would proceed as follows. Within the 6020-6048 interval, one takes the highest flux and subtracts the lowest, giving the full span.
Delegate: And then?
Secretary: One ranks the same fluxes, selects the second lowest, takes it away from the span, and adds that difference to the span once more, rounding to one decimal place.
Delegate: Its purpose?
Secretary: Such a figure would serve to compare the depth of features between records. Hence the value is -4.3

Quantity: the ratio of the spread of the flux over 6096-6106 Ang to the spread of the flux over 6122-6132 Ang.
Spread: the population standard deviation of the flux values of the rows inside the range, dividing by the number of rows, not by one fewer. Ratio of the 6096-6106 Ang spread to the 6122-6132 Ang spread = 1.5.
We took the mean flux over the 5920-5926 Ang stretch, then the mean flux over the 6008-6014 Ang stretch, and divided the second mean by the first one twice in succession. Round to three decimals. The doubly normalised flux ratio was 0.128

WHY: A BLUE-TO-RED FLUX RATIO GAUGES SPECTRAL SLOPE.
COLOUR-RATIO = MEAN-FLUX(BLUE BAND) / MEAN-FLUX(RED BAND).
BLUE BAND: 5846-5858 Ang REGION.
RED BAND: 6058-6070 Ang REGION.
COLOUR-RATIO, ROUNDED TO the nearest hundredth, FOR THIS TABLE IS 0.91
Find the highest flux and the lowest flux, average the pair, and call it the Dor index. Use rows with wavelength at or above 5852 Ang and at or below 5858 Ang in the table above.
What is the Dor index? 6.70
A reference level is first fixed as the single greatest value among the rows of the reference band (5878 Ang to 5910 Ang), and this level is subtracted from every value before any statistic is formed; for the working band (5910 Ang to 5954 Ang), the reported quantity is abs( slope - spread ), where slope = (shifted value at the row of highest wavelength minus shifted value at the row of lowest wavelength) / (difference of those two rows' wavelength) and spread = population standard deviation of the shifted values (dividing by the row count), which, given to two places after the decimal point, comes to 0.37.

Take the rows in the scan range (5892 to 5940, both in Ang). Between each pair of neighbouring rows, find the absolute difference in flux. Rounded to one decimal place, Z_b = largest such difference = 3.0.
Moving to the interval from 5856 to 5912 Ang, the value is 3.1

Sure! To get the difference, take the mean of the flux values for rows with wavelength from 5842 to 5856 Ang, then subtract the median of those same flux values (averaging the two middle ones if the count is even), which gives 0.01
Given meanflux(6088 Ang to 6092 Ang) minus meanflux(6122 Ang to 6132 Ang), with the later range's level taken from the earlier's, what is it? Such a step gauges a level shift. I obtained 0.53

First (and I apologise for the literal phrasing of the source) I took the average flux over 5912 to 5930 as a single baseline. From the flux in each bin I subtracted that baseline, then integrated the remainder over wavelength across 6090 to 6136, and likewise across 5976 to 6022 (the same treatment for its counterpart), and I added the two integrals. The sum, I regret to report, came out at -12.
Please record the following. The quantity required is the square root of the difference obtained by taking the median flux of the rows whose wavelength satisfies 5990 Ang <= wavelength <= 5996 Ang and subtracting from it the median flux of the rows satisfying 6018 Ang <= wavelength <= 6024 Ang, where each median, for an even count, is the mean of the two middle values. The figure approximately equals 0.92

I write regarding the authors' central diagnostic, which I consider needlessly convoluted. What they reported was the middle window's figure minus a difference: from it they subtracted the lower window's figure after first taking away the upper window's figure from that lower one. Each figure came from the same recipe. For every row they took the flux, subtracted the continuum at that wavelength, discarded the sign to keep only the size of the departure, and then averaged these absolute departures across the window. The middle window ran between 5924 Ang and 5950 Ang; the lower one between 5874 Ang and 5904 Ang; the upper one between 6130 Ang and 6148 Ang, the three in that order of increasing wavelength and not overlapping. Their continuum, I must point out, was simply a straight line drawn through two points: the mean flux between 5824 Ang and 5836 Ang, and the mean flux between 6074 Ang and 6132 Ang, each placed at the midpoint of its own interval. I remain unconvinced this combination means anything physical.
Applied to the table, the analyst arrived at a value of -1.19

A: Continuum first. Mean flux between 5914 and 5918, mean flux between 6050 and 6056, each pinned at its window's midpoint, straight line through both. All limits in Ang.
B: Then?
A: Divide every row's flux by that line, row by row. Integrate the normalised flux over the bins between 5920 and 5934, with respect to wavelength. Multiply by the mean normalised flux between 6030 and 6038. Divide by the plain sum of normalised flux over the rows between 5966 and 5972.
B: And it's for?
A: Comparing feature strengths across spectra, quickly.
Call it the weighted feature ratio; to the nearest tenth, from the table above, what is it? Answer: 4.8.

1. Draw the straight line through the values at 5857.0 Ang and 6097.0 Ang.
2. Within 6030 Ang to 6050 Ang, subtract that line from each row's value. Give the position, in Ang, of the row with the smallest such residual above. 6039.0 Ang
